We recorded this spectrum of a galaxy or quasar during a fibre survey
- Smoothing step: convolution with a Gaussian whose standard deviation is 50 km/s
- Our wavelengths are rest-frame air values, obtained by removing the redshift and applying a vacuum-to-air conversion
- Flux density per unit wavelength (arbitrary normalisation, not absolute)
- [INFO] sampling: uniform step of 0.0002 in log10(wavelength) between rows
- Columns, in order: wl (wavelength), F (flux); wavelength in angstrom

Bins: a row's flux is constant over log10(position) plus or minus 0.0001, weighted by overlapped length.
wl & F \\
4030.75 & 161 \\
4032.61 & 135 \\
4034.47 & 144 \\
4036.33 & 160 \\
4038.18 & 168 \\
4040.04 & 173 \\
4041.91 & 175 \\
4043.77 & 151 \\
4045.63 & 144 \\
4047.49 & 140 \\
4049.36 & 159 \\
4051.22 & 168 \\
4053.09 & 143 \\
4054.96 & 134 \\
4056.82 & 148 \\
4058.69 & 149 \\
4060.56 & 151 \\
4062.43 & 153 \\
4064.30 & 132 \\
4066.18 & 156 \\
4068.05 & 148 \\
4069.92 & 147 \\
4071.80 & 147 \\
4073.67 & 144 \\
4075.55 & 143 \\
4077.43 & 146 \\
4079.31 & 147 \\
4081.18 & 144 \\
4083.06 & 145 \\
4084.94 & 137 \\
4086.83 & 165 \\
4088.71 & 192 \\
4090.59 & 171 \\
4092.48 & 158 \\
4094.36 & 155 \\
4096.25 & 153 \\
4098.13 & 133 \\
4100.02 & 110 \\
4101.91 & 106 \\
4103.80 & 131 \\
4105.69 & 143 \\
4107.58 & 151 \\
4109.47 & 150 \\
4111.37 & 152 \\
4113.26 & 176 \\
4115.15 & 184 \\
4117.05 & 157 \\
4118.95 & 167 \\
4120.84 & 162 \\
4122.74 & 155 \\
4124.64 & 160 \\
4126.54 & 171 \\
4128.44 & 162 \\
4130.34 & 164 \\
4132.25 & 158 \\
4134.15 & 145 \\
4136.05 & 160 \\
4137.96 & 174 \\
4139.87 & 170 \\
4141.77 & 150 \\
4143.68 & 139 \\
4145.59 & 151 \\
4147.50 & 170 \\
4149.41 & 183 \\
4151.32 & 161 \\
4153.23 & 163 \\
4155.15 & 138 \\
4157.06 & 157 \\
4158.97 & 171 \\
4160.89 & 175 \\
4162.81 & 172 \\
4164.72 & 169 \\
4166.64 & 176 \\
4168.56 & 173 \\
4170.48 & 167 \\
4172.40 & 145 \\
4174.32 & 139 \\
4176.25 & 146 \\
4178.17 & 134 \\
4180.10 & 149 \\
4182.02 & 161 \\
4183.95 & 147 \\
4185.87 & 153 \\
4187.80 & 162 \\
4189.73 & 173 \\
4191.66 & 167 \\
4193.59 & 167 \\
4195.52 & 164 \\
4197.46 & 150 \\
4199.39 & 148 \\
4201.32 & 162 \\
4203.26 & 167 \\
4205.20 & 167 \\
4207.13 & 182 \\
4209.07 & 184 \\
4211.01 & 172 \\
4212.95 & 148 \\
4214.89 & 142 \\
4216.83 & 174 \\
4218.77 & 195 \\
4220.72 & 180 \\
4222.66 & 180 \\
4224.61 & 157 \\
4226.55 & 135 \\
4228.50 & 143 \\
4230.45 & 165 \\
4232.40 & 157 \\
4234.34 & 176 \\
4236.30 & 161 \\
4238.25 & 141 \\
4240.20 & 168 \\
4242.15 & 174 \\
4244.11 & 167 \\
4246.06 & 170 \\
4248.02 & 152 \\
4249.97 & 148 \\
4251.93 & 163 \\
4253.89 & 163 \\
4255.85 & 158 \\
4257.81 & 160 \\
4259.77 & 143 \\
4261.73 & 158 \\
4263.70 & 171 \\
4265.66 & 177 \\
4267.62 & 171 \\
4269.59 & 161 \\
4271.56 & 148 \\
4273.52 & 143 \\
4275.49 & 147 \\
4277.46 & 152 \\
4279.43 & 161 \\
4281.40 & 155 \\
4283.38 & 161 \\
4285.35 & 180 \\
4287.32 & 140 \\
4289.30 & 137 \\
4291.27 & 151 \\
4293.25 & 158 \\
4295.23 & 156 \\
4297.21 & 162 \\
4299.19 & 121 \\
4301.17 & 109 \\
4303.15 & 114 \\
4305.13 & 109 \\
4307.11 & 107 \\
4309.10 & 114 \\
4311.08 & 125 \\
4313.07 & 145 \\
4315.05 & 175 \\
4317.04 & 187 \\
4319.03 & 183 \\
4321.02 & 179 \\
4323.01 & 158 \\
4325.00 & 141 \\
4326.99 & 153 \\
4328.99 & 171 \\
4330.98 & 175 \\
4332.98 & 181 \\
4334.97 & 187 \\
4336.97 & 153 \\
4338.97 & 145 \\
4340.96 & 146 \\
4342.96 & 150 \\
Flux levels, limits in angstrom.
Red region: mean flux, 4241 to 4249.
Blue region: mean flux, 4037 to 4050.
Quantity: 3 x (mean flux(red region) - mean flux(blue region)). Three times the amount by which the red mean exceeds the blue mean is 22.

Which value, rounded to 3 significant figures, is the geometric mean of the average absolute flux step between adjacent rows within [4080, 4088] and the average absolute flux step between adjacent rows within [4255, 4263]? 11.8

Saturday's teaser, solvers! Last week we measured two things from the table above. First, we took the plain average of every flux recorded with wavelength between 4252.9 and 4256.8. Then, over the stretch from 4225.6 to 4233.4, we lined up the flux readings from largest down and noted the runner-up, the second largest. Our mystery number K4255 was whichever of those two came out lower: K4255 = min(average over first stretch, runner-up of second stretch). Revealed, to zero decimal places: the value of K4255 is 157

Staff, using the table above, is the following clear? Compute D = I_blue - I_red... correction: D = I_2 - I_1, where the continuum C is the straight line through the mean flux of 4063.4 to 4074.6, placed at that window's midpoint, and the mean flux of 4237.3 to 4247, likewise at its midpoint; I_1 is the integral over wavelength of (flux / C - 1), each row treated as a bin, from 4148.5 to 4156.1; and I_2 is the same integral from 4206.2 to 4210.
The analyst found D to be 0.21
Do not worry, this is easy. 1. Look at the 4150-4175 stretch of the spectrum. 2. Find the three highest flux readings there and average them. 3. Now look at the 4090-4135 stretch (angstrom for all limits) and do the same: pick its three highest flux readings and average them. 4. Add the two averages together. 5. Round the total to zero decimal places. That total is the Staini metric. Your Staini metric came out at 352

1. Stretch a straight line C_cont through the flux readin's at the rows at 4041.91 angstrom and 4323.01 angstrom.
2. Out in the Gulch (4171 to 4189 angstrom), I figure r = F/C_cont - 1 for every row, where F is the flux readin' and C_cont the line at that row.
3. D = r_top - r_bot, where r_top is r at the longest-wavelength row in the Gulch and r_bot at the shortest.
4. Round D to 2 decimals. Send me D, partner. 0.11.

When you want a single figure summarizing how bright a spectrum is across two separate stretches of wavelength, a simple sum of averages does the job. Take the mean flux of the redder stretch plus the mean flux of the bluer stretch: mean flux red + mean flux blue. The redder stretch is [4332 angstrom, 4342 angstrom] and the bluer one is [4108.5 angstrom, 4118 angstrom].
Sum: 326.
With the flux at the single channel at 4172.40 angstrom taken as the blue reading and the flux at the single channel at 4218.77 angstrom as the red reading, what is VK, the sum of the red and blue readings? 340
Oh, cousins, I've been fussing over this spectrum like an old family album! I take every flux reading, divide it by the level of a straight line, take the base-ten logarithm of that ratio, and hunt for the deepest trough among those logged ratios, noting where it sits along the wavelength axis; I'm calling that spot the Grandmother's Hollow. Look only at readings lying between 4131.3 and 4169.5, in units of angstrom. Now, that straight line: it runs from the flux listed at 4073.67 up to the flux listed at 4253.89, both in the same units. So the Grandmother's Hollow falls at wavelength 4155.15 angstrom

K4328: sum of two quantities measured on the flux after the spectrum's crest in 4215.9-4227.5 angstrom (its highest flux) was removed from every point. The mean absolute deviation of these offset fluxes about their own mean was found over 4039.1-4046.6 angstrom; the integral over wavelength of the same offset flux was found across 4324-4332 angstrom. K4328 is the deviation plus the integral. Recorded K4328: -266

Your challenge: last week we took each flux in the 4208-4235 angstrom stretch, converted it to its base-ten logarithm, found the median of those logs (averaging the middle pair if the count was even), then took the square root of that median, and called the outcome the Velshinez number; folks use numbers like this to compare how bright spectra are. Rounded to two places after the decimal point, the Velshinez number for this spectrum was 1.49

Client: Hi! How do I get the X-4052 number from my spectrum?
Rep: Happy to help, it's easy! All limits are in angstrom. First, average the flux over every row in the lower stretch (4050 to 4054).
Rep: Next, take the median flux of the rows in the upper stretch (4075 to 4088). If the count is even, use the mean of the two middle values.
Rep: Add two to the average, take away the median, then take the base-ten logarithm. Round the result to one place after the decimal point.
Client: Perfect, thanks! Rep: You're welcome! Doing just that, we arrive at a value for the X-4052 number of 1.1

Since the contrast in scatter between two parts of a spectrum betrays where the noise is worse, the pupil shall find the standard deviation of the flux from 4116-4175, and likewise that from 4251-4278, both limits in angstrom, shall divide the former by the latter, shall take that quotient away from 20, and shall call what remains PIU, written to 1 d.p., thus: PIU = 18.9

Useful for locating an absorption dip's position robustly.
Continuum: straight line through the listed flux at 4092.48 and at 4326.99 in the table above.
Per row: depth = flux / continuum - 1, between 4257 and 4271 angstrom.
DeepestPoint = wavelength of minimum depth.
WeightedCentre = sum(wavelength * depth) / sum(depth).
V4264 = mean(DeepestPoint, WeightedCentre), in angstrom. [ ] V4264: 4263.0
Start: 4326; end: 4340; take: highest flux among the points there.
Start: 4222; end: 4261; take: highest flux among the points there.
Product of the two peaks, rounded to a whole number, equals 33660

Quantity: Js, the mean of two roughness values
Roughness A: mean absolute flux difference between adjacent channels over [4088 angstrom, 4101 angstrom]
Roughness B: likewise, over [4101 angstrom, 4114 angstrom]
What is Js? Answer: 13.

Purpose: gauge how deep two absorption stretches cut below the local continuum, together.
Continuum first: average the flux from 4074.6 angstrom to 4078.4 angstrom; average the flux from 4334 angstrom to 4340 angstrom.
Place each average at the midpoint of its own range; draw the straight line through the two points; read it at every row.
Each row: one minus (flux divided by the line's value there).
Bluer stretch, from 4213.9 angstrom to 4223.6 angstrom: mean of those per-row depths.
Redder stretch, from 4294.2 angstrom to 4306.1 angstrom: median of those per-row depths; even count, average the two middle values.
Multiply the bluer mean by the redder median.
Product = -0.035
